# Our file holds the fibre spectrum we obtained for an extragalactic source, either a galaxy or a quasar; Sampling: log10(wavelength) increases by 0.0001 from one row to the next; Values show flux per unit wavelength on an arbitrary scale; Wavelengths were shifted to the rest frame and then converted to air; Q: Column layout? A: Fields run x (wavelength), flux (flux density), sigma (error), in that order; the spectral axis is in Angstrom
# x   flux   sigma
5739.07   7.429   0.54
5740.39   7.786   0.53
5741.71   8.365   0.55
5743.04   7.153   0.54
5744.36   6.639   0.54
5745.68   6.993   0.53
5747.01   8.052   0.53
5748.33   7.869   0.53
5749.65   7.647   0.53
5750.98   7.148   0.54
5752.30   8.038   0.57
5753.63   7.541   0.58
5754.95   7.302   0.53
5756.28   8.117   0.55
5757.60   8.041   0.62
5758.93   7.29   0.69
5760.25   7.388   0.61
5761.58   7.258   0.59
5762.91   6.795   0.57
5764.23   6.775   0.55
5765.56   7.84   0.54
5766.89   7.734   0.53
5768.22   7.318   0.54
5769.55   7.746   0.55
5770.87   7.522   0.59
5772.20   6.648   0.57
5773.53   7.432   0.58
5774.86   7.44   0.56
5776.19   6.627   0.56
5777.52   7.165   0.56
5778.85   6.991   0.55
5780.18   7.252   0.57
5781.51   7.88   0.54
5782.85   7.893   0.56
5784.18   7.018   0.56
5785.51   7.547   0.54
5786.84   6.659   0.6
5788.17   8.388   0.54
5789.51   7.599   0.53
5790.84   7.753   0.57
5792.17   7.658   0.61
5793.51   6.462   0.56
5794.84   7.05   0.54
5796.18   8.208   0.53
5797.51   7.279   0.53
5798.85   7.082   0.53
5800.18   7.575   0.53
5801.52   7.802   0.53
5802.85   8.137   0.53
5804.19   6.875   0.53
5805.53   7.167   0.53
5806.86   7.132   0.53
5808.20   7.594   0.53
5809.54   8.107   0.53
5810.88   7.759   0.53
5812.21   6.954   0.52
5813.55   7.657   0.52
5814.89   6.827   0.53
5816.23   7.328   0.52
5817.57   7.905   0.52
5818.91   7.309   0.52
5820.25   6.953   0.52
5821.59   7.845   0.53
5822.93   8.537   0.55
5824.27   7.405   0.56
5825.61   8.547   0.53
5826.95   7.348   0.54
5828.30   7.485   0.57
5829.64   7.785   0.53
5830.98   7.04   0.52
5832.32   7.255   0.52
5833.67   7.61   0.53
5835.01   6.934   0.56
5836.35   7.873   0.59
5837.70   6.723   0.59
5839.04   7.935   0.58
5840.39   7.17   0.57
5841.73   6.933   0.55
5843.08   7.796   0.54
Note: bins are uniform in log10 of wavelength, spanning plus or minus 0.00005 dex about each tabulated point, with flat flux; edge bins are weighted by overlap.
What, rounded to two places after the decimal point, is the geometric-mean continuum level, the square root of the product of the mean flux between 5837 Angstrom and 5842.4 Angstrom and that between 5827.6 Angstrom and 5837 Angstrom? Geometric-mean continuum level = 7.31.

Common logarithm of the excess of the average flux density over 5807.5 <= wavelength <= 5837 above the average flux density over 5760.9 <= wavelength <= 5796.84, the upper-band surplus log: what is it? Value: -0.72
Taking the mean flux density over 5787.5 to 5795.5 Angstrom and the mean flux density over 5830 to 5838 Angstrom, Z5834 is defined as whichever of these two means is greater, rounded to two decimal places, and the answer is 7.48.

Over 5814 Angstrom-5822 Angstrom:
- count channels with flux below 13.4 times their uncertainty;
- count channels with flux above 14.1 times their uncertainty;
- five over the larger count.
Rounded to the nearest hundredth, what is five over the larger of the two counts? 2.50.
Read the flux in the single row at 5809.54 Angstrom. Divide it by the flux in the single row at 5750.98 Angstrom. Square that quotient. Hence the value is 1.29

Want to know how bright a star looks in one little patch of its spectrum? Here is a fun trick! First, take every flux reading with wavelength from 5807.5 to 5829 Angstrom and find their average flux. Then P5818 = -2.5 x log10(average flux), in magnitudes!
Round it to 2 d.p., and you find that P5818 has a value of -2.20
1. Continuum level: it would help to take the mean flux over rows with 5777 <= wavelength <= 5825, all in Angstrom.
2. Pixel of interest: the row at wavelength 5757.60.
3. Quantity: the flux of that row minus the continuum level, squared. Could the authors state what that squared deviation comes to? 0.33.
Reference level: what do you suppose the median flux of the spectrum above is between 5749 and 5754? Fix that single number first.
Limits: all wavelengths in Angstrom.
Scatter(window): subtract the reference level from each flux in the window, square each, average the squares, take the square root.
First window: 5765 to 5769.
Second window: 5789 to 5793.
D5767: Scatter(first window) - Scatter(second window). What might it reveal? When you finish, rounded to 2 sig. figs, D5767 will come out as 0.13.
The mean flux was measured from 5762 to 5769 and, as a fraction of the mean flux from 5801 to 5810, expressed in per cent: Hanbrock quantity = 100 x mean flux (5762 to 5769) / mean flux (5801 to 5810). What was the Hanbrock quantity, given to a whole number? 97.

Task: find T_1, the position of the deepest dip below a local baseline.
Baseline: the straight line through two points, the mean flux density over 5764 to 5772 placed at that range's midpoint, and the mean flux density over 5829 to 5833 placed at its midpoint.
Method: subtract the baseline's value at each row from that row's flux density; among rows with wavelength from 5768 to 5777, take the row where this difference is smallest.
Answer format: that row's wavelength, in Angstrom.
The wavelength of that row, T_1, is 5776.19 Angstrom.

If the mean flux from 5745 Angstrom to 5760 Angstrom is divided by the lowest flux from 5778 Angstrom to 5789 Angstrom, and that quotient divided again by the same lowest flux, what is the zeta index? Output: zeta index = 0.172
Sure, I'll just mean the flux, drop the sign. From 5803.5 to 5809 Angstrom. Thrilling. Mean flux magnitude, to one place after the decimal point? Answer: 7.2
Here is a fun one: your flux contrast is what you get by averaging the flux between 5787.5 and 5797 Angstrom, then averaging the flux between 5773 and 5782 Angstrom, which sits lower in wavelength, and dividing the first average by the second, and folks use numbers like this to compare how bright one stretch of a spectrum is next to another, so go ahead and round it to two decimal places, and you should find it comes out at 1.05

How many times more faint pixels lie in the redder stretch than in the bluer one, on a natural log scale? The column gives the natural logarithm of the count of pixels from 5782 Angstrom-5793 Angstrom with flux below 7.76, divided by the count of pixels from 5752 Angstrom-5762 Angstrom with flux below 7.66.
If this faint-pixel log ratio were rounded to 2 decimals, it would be 0.18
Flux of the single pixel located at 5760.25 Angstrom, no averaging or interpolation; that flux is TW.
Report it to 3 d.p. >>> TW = 7.388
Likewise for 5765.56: 7.840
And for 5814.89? 6.827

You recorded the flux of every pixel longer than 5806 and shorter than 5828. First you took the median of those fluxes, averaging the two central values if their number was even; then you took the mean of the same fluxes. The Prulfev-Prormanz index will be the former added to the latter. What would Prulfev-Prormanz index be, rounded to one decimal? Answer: 15.1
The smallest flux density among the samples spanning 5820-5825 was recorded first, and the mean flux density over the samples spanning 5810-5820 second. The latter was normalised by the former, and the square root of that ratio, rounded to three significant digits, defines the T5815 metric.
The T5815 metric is 1.03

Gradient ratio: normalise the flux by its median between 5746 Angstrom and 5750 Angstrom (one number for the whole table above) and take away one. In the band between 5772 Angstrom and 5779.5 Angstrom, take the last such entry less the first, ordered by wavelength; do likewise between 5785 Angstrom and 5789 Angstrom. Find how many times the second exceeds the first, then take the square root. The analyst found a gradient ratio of 1.6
